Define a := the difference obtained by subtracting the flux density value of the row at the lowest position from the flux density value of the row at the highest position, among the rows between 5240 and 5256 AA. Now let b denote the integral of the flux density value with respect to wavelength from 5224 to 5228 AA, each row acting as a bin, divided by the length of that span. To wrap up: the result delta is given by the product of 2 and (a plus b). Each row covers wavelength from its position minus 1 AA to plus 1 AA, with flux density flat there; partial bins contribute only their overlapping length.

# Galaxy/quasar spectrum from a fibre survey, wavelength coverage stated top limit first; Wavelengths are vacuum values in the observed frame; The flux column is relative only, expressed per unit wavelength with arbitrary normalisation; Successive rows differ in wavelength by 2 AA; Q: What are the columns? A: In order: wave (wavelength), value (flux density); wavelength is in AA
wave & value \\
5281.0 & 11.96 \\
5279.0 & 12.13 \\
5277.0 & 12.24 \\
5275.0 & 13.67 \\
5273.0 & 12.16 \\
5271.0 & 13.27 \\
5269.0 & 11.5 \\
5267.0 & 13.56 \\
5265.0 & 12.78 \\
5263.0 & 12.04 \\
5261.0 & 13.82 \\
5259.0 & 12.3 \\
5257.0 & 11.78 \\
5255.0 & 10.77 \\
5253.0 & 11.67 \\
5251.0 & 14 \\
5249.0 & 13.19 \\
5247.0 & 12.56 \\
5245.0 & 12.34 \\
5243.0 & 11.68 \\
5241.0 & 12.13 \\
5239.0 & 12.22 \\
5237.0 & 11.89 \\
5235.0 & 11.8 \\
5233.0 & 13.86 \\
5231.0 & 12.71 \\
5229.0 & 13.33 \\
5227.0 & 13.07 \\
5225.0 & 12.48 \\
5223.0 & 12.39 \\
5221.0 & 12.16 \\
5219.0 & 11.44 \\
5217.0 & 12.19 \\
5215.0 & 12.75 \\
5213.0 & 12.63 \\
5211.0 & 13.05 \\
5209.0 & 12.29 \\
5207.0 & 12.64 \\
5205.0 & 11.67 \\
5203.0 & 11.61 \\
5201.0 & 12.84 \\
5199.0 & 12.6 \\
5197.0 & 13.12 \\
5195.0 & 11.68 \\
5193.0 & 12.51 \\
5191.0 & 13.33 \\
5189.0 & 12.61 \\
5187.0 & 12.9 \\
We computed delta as 22.8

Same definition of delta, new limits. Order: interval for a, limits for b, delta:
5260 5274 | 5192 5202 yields 21.8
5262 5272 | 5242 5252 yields 28.0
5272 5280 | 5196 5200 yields 25.7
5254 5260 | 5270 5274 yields 28.5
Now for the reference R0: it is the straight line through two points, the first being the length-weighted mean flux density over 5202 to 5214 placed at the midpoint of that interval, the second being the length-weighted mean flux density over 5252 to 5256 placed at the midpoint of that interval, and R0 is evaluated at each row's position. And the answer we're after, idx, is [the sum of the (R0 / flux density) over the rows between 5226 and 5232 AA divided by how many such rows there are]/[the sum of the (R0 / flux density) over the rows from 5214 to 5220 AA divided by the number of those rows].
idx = 0.91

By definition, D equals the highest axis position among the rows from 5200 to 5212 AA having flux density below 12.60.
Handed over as 5209.0 AA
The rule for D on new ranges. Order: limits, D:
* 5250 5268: 5263.0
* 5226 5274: 5273.0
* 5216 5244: 5243.0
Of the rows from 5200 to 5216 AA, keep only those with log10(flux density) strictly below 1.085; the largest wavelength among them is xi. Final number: 5205.0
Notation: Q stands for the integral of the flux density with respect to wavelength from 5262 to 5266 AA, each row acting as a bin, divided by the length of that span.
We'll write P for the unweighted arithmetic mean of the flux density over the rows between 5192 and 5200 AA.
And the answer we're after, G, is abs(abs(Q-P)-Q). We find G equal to 12.3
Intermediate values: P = 12.5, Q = 12.4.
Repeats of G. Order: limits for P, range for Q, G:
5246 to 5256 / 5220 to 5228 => 12.4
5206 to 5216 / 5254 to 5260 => 10.6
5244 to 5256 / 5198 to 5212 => 12.3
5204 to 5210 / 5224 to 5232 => 12.2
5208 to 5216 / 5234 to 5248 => 11.5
